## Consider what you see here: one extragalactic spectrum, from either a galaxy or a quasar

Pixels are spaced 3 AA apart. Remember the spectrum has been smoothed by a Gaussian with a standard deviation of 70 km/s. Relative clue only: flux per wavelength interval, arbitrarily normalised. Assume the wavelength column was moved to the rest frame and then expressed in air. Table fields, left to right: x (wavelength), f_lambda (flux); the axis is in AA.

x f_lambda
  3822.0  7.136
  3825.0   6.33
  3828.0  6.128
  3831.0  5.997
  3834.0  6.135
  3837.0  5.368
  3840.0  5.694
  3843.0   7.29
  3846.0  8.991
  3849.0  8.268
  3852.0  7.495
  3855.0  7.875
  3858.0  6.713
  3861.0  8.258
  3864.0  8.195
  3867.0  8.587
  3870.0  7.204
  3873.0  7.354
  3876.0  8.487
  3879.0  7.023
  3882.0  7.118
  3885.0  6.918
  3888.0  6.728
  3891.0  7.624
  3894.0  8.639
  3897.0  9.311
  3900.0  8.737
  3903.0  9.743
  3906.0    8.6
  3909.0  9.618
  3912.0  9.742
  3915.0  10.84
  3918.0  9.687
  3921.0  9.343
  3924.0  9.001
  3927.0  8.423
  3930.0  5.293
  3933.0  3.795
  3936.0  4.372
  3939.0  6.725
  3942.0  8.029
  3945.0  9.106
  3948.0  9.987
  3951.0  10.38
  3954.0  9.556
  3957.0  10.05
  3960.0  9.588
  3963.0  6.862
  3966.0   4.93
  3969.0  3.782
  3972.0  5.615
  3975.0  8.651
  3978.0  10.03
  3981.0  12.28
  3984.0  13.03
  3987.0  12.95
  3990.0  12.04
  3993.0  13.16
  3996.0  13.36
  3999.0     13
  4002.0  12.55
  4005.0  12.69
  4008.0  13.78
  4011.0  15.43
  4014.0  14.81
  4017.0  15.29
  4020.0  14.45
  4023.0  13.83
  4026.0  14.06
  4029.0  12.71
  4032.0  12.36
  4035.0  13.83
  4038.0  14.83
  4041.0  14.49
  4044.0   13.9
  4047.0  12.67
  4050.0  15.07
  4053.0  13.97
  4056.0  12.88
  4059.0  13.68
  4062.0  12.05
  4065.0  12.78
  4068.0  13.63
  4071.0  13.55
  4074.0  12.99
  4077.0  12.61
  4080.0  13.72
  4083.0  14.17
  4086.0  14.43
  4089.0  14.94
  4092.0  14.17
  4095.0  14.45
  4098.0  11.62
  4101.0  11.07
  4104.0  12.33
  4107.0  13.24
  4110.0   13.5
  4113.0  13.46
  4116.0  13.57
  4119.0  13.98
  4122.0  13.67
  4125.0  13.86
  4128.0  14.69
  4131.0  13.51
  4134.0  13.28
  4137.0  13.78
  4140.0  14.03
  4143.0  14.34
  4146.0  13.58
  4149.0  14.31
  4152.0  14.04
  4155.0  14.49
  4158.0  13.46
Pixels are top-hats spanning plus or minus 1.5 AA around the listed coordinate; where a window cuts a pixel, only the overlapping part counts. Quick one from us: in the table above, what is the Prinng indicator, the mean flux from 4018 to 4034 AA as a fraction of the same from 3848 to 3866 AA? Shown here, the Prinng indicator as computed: 1.7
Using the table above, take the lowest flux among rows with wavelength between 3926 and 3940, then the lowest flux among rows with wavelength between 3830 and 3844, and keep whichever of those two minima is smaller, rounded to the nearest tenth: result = 3.8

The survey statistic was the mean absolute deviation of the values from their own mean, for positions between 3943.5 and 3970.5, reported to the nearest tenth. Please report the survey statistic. 2.0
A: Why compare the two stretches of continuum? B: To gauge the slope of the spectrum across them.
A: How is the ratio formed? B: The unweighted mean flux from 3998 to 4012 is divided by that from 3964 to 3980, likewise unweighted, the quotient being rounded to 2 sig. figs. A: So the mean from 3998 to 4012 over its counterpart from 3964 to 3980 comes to 2.0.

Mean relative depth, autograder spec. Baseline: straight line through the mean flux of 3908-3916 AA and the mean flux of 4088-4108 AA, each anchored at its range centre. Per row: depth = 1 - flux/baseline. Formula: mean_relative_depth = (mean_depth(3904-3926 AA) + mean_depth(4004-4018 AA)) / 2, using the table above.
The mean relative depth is -0.09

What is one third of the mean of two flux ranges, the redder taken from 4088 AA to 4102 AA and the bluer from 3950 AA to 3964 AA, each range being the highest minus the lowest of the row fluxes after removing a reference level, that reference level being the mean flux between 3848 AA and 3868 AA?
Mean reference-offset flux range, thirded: 1.23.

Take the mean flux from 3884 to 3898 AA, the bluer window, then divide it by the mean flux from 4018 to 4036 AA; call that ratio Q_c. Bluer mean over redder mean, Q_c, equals 0.58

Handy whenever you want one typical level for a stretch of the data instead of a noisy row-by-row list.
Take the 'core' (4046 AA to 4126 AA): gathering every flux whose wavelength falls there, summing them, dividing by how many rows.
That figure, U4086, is 13.4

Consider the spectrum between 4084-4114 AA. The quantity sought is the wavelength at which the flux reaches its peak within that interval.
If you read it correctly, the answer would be 4089.0 AA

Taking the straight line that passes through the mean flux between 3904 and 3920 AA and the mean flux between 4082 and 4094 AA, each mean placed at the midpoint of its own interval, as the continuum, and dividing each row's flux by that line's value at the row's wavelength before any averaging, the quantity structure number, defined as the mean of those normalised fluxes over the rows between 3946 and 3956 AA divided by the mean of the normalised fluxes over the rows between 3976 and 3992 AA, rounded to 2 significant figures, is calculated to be 0.90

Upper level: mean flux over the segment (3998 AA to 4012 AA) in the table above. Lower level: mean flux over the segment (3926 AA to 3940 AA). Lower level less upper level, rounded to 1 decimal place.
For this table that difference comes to -7.8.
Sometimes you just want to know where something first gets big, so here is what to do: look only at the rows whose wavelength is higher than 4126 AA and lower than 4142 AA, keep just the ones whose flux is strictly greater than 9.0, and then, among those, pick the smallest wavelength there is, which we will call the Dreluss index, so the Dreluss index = 4128.0 AA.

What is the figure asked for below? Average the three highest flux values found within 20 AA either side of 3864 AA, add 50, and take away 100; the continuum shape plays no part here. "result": -41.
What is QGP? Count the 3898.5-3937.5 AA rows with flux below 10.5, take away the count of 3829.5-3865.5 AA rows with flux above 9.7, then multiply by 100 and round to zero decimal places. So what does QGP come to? 1200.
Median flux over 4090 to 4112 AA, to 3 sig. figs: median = 13.2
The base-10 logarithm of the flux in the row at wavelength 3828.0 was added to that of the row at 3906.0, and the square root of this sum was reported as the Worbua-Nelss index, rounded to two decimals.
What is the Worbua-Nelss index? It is 1.31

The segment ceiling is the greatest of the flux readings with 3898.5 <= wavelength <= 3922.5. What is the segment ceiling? 10.84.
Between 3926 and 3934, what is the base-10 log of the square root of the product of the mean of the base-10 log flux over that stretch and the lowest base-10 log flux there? -0.18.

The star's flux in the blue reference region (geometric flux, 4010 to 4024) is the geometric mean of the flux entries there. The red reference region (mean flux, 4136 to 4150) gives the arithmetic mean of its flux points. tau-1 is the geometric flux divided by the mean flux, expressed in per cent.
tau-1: 105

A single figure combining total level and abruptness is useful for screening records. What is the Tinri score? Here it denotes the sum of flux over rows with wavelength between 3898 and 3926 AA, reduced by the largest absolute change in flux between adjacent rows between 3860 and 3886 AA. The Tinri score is 84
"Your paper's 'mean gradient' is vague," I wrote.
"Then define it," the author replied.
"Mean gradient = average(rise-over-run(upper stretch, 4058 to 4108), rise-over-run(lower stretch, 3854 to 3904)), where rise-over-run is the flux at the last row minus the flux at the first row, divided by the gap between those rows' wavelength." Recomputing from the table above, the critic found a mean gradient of 0.015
